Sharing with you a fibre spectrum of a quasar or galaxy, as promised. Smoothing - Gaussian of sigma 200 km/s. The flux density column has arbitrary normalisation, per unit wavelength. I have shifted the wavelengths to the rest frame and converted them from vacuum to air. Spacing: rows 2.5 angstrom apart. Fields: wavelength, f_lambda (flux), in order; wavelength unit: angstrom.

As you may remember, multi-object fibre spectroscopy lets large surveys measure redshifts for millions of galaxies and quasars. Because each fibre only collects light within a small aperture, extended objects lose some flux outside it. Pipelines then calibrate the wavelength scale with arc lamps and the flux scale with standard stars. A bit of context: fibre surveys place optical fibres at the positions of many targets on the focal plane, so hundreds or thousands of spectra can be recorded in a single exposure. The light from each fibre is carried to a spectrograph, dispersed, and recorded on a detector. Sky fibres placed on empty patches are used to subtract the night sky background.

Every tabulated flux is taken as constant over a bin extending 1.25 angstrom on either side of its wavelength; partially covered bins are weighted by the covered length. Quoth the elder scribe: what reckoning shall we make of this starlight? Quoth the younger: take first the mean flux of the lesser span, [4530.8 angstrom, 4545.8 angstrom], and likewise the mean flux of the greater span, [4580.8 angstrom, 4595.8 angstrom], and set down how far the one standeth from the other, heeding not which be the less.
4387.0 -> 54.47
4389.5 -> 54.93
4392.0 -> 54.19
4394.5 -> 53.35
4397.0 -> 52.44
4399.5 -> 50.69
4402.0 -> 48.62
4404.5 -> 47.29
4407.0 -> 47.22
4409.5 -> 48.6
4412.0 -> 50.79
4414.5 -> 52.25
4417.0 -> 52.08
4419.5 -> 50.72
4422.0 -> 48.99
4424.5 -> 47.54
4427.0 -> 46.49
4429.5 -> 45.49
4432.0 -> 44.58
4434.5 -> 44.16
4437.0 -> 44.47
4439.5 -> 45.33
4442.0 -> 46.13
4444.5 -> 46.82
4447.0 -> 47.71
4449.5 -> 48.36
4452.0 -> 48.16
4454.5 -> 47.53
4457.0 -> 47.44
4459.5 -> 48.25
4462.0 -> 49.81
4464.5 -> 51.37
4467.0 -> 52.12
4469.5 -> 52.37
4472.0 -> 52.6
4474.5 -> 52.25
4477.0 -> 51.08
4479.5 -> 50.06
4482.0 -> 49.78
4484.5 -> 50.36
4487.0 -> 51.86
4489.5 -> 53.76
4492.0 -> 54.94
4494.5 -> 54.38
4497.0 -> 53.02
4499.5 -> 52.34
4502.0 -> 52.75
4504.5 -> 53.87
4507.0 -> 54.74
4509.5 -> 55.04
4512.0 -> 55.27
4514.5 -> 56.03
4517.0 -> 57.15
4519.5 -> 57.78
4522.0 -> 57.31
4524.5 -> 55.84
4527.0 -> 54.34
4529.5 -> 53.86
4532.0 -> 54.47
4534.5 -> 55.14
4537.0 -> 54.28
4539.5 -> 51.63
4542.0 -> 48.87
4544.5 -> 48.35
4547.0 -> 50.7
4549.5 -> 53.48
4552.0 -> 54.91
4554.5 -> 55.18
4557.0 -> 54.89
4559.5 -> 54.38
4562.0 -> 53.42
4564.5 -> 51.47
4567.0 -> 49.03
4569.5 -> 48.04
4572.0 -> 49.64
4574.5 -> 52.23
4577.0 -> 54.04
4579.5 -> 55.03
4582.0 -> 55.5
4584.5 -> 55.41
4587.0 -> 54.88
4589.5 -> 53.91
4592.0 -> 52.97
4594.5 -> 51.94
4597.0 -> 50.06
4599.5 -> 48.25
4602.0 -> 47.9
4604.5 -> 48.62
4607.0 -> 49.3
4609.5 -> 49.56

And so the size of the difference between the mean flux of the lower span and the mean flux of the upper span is 2.0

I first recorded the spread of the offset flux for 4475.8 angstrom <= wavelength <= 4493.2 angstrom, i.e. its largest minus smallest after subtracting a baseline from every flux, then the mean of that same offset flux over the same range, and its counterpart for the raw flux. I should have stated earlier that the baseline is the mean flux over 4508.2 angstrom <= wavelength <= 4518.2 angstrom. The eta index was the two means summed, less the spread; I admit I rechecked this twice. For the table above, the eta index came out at 42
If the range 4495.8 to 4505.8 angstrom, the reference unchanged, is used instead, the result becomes 49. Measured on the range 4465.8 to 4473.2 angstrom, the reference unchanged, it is 48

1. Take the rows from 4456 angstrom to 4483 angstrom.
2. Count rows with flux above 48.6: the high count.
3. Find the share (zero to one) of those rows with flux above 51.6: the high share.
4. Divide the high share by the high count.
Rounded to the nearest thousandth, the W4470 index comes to 0.040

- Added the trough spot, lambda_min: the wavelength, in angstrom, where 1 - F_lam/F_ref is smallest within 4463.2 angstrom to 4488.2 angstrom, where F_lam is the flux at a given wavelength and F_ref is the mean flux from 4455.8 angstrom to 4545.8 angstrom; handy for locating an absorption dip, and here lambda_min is 4472.0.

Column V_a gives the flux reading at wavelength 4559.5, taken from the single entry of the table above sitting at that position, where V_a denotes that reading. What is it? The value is 54.38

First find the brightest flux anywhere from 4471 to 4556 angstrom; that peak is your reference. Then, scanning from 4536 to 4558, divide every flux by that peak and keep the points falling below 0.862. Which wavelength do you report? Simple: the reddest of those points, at 4544.5 angstrom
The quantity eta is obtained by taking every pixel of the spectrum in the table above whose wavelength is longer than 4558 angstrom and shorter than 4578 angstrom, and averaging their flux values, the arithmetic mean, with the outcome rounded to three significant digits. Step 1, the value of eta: 51.5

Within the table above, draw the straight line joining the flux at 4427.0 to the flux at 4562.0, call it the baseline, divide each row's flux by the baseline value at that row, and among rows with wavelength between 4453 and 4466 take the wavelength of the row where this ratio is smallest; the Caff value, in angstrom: 4457.0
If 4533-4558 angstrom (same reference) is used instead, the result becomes 4544.5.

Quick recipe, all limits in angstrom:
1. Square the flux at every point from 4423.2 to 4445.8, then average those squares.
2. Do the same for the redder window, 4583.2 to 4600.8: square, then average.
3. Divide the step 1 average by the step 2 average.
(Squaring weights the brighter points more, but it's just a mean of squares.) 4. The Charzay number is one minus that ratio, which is 0.24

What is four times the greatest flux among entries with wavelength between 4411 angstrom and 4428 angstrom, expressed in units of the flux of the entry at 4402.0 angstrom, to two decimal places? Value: 4.30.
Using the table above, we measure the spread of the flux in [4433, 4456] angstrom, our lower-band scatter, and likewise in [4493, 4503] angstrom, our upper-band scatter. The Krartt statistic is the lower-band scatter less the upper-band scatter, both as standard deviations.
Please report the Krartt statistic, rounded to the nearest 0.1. 0.7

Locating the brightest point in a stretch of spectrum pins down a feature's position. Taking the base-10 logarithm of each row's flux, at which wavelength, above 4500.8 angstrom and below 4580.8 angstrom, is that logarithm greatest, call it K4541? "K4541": 4519.5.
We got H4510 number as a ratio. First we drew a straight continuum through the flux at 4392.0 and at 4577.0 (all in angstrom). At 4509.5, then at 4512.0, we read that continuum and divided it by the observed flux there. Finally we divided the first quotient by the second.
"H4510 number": 1.004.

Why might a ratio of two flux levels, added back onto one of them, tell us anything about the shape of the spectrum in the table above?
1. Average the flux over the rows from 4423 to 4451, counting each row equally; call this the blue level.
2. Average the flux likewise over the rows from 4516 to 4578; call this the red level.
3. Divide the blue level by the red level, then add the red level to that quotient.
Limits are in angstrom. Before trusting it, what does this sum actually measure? 54.1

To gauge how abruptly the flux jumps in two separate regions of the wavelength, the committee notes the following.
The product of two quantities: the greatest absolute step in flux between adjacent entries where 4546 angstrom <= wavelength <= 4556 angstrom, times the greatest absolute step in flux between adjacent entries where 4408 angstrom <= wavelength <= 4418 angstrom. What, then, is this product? 6.1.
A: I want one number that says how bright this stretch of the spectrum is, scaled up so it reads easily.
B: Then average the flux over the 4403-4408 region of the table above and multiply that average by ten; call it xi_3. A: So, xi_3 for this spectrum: 473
